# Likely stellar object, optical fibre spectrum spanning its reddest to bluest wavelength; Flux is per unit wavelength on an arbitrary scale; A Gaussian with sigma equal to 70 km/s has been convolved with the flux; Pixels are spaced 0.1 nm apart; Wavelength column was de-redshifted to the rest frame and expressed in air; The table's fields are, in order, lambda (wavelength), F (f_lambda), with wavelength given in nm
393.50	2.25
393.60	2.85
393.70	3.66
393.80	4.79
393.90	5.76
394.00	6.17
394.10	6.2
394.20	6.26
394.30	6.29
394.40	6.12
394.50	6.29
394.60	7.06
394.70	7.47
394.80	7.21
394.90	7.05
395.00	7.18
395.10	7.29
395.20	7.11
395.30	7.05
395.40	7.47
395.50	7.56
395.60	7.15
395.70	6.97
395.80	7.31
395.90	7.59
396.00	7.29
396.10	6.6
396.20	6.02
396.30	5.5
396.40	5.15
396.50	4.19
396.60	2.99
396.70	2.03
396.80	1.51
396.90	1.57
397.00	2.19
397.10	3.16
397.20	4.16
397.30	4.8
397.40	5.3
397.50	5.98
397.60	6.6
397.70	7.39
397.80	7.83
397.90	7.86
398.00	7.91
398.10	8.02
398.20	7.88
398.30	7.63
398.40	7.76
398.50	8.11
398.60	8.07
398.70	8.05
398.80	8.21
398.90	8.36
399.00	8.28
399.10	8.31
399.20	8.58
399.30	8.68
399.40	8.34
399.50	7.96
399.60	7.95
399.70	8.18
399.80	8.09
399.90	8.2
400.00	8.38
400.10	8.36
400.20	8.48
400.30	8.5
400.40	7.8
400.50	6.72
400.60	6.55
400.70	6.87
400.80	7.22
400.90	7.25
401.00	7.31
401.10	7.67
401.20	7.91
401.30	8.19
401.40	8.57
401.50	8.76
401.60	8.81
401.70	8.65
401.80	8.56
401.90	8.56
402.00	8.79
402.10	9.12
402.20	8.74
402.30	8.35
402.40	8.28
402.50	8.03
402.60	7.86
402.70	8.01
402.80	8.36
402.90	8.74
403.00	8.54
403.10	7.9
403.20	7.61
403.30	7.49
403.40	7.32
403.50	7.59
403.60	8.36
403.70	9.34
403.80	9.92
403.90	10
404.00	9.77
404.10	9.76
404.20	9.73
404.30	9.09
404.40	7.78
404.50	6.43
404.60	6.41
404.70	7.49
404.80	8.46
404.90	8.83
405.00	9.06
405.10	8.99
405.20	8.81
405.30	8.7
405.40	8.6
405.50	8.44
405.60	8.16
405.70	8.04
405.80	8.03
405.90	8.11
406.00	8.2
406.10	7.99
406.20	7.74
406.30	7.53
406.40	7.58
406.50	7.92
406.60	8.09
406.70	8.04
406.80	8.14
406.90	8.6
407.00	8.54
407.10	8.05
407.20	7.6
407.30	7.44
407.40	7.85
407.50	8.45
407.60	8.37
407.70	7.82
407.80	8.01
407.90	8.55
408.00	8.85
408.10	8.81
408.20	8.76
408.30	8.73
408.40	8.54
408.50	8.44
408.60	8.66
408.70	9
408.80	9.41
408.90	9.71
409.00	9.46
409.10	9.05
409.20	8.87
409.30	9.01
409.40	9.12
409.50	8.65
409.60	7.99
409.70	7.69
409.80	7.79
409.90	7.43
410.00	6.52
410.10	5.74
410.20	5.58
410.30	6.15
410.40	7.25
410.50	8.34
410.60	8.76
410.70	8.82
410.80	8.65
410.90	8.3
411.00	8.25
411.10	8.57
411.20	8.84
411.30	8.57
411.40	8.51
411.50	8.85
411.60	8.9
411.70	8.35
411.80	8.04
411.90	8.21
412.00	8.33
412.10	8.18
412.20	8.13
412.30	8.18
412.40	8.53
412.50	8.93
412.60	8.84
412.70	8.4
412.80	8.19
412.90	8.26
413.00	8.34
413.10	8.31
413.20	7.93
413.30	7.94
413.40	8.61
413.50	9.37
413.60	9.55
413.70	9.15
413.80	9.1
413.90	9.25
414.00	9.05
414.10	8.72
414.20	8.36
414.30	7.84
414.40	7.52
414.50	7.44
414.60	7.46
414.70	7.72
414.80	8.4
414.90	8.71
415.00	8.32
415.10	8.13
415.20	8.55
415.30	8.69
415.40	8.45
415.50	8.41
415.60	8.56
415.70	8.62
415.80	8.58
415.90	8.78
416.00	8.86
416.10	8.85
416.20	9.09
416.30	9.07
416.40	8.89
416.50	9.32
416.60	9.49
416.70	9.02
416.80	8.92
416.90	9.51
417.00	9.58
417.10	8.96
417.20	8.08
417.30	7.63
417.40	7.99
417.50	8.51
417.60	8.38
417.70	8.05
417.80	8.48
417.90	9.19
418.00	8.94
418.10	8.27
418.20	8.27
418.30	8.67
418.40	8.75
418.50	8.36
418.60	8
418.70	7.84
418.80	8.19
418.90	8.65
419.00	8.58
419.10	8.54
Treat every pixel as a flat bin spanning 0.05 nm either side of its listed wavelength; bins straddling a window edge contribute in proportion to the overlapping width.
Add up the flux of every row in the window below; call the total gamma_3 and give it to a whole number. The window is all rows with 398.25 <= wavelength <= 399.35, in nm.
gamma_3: 90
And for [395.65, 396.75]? 62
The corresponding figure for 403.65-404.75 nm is 96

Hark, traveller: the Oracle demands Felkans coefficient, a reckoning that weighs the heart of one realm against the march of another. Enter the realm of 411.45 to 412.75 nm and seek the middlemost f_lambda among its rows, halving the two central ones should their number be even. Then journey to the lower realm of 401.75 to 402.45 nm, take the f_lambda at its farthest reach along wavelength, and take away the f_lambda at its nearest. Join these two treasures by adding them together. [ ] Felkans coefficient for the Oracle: 8.1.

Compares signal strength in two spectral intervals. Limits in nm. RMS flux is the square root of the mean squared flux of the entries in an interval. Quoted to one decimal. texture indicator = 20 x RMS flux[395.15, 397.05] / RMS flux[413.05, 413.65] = 13.6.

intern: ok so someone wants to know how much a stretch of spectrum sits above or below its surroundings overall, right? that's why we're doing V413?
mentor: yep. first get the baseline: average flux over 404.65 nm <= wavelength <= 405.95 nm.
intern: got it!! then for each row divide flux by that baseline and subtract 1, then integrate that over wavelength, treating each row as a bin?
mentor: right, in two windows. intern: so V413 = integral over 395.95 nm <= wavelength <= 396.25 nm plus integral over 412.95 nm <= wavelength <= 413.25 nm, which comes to -0.07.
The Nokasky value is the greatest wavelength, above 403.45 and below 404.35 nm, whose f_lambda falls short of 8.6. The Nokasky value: 403.60 nm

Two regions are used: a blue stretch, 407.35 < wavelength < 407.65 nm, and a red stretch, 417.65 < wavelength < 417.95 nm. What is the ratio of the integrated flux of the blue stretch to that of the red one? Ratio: 0.96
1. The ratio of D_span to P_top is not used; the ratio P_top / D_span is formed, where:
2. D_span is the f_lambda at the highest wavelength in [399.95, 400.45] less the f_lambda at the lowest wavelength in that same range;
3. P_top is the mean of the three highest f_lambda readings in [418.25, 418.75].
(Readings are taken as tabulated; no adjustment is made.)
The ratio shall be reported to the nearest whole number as -15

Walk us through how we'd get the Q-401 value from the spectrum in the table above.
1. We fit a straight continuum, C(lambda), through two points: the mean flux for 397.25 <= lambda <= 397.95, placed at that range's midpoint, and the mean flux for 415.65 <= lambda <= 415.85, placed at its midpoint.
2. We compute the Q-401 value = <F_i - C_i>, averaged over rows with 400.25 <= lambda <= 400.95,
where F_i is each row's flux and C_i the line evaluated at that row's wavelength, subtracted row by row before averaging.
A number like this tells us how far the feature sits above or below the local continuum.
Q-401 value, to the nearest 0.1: 0.4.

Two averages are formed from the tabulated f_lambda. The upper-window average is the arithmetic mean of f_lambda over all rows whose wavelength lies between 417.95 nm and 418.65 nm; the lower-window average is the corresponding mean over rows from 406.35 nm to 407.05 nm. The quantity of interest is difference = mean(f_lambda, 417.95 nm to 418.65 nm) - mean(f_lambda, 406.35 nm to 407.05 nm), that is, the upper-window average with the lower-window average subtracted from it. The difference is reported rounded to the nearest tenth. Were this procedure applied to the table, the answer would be 0.3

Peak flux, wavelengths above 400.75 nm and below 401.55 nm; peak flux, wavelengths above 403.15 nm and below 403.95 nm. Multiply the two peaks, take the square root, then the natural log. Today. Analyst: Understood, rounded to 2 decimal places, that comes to 2.24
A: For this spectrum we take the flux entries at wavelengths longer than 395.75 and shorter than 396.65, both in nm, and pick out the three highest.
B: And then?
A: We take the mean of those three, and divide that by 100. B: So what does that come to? 0.0740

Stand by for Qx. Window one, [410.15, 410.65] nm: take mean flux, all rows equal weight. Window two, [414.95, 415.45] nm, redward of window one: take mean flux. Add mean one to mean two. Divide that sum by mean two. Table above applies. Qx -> 1.86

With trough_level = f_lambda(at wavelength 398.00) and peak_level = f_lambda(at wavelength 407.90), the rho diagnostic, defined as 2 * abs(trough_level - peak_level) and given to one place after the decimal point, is 1.3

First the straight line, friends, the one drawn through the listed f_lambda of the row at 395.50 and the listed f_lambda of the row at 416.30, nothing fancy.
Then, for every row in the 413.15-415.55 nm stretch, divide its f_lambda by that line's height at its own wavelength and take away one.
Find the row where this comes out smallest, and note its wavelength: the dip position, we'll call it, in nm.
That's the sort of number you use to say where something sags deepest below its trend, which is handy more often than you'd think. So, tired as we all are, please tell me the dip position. 414.50 nm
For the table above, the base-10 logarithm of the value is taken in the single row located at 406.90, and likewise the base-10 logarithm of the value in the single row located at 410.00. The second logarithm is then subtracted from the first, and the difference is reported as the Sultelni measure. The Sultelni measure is 0.12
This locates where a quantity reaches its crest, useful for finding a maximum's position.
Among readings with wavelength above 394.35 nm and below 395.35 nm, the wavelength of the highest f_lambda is 394.70 nm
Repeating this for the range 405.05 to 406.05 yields 405.10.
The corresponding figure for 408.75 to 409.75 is 408.90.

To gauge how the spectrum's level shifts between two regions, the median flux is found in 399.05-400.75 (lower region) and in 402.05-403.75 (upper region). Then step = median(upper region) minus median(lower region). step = 0.1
